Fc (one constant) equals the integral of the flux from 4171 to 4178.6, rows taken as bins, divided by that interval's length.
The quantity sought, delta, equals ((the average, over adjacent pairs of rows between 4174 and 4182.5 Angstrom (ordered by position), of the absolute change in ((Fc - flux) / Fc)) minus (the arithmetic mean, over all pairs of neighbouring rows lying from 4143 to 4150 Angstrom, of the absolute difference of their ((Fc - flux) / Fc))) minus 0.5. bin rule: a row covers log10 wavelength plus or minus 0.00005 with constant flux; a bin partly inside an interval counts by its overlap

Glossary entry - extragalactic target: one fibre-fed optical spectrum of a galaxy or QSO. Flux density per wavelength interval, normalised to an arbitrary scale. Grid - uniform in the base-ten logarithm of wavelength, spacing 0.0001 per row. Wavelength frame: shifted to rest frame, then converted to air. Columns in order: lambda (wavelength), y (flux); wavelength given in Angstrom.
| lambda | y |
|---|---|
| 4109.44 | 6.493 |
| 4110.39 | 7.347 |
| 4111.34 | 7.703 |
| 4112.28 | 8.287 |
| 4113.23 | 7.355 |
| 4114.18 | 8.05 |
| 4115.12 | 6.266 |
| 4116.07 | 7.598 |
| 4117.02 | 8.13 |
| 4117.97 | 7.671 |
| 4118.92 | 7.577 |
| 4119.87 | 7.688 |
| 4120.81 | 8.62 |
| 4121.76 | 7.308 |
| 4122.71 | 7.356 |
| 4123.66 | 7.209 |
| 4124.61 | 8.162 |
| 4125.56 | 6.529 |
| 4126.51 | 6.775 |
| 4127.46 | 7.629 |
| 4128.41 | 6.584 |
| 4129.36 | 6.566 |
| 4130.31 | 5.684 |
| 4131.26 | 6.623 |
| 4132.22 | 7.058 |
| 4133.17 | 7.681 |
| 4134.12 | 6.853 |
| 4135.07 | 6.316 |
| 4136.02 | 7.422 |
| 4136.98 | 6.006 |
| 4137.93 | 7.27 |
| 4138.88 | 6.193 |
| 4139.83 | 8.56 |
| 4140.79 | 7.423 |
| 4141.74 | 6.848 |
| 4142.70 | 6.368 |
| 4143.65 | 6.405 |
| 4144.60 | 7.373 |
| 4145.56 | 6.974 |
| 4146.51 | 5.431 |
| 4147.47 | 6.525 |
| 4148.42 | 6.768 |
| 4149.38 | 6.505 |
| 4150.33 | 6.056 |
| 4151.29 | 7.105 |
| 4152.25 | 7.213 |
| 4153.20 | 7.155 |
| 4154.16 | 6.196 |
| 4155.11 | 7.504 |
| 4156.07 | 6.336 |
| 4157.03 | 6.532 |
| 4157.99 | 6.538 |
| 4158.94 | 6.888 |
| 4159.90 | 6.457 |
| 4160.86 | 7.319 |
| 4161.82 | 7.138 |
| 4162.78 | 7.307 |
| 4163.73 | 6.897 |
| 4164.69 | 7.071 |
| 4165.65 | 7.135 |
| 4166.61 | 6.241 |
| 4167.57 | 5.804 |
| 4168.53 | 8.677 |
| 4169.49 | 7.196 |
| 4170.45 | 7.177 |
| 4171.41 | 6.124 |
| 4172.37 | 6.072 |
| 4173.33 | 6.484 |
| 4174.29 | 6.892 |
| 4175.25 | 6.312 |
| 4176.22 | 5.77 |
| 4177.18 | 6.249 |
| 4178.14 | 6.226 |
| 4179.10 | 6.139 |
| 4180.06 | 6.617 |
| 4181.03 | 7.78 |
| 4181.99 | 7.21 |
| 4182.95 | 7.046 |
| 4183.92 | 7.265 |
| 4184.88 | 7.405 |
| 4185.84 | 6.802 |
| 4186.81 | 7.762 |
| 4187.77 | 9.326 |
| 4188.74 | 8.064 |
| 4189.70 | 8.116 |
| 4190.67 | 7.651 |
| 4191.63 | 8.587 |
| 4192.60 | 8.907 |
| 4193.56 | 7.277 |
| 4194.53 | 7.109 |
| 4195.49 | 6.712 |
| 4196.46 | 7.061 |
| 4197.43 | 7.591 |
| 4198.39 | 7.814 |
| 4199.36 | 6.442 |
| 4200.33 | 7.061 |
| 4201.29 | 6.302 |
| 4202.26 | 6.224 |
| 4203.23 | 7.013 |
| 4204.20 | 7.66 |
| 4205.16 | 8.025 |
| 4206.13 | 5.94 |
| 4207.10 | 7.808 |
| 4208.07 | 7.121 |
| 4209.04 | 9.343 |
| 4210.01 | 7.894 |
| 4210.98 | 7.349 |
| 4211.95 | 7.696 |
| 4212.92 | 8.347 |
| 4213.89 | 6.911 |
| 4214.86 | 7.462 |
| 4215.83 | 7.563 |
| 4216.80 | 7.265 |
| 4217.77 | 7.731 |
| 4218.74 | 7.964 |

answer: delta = -0.54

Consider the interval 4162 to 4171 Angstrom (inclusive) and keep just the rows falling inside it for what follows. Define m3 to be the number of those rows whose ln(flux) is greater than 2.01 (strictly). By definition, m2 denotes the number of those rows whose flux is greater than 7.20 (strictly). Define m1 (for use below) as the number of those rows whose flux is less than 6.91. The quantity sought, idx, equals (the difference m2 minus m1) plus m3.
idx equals 0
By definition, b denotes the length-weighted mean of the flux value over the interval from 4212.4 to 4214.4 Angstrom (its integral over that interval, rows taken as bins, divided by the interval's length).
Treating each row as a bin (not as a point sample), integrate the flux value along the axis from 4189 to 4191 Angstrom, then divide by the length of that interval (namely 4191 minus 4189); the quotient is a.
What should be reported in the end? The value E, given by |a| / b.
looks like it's 1.04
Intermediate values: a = 7.92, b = 7.6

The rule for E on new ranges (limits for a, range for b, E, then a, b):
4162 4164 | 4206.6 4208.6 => 0.96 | 7.15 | 7.5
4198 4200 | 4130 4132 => 1.12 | 7.07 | 6.3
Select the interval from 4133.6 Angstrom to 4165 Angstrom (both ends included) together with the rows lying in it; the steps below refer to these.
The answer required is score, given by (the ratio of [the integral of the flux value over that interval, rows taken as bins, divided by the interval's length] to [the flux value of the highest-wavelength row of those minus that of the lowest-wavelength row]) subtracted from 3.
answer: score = -28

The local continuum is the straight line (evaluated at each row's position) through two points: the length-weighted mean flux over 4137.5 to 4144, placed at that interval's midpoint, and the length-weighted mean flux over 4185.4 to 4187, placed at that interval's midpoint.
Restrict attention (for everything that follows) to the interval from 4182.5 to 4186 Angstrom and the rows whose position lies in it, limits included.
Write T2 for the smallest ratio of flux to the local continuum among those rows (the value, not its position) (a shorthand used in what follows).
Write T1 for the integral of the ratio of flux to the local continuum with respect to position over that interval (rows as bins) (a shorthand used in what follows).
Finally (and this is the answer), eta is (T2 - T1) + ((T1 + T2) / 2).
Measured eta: -0.3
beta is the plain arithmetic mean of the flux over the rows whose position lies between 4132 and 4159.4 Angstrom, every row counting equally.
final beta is 6.8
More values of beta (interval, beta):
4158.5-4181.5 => 6.7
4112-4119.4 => 7.6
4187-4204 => 7.5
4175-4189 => 7.1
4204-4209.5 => 7.6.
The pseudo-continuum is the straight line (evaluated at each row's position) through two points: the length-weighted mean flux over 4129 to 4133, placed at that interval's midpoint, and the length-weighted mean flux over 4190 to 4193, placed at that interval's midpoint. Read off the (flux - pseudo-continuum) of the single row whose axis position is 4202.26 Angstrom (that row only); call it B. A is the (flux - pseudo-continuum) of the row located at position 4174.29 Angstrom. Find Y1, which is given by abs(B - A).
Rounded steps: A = -0.9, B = -2.4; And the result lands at 1.5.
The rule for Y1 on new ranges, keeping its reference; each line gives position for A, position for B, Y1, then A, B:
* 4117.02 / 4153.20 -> 2.0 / 2.0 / -0.1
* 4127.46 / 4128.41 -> 1.1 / 1.2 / 0.1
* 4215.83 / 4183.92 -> 0.6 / -1.5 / -0.9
